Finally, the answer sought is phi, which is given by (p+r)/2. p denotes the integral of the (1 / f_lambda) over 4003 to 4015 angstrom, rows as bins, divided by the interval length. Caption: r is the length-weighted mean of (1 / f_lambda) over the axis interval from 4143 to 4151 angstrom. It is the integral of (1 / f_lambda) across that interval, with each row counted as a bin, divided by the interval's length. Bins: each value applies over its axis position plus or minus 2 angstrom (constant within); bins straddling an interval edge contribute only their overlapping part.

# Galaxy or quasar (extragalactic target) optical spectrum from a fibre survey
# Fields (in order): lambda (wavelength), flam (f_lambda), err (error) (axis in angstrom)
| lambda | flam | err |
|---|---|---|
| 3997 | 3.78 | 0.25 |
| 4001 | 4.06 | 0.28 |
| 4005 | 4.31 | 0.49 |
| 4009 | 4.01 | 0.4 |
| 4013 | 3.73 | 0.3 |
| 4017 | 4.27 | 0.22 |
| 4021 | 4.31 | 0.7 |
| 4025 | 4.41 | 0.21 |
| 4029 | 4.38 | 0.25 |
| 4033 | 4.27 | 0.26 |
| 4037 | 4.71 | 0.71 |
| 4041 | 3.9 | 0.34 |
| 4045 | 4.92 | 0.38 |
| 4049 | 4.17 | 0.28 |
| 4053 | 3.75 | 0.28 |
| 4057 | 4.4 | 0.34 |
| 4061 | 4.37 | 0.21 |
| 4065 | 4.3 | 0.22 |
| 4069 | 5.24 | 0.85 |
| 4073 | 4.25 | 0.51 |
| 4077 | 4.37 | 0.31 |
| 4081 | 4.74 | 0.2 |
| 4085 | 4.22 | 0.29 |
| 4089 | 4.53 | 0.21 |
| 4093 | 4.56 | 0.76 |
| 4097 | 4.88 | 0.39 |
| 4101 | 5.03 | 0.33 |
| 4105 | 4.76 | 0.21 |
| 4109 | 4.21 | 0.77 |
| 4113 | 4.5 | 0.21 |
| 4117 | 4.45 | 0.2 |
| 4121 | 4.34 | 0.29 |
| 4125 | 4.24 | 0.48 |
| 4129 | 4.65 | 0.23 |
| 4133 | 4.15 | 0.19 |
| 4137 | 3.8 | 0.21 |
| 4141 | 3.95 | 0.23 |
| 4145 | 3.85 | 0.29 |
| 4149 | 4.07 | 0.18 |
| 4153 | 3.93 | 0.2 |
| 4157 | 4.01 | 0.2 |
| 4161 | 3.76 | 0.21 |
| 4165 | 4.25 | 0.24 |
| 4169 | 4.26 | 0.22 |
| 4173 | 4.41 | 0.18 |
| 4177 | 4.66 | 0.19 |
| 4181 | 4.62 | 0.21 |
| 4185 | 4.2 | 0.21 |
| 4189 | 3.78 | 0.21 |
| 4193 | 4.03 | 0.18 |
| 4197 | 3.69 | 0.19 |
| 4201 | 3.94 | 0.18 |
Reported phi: 0.251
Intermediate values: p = 0.250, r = 0.253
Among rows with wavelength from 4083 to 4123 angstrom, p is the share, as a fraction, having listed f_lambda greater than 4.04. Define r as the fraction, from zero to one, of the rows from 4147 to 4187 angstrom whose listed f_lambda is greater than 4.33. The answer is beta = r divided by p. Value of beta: 0.3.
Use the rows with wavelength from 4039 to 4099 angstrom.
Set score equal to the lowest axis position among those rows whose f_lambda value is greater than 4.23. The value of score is 4045 angstrom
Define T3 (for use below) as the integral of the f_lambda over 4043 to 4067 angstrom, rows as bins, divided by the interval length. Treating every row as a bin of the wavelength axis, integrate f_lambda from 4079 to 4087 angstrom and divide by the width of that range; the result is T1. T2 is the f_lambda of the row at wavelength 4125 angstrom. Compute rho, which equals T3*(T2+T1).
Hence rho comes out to 37.7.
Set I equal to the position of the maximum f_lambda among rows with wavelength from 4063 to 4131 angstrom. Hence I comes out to 4069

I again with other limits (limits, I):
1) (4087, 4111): 4101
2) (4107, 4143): 4129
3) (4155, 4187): 4177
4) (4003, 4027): 4025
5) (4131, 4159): 4133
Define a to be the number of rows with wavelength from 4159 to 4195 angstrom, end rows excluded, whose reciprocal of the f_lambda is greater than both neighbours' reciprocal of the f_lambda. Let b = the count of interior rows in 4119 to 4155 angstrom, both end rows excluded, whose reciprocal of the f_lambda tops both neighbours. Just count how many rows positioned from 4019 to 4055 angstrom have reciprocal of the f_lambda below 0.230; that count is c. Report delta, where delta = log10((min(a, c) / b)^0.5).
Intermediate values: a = 1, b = 3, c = 4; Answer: -0.24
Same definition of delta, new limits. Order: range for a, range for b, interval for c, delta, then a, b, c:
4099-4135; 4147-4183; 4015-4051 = 0.00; 2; 2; 4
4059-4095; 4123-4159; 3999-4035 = -0.09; 3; 3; 2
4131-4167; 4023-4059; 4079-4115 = 0.06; 4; 3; 7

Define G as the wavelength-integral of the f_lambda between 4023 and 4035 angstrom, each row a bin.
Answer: 52.2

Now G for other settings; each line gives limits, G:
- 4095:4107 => 58.7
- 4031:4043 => 51.5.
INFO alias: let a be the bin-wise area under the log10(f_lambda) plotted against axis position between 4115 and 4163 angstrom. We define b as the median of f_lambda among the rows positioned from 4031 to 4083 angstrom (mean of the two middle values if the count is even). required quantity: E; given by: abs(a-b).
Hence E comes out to 25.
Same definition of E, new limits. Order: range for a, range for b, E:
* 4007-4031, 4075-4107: 10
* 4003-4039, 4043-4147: 18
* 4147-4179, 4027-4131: 15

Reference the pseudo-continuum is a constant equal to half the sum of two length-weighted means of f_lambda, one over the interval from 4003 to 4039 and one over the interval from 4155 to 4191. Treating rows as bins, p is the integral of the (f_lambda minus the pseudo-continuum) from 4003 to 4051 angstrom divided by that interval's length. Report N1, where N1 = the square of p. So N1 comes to 0.00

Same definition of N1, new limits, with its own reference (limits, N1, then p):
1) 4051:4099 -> 0.05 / 0.23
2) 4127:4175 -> 0.02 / -0.15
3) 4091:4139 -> 0.05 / 0.22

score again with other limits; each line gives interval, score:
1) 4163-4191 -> 4165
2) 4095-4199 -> 4097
